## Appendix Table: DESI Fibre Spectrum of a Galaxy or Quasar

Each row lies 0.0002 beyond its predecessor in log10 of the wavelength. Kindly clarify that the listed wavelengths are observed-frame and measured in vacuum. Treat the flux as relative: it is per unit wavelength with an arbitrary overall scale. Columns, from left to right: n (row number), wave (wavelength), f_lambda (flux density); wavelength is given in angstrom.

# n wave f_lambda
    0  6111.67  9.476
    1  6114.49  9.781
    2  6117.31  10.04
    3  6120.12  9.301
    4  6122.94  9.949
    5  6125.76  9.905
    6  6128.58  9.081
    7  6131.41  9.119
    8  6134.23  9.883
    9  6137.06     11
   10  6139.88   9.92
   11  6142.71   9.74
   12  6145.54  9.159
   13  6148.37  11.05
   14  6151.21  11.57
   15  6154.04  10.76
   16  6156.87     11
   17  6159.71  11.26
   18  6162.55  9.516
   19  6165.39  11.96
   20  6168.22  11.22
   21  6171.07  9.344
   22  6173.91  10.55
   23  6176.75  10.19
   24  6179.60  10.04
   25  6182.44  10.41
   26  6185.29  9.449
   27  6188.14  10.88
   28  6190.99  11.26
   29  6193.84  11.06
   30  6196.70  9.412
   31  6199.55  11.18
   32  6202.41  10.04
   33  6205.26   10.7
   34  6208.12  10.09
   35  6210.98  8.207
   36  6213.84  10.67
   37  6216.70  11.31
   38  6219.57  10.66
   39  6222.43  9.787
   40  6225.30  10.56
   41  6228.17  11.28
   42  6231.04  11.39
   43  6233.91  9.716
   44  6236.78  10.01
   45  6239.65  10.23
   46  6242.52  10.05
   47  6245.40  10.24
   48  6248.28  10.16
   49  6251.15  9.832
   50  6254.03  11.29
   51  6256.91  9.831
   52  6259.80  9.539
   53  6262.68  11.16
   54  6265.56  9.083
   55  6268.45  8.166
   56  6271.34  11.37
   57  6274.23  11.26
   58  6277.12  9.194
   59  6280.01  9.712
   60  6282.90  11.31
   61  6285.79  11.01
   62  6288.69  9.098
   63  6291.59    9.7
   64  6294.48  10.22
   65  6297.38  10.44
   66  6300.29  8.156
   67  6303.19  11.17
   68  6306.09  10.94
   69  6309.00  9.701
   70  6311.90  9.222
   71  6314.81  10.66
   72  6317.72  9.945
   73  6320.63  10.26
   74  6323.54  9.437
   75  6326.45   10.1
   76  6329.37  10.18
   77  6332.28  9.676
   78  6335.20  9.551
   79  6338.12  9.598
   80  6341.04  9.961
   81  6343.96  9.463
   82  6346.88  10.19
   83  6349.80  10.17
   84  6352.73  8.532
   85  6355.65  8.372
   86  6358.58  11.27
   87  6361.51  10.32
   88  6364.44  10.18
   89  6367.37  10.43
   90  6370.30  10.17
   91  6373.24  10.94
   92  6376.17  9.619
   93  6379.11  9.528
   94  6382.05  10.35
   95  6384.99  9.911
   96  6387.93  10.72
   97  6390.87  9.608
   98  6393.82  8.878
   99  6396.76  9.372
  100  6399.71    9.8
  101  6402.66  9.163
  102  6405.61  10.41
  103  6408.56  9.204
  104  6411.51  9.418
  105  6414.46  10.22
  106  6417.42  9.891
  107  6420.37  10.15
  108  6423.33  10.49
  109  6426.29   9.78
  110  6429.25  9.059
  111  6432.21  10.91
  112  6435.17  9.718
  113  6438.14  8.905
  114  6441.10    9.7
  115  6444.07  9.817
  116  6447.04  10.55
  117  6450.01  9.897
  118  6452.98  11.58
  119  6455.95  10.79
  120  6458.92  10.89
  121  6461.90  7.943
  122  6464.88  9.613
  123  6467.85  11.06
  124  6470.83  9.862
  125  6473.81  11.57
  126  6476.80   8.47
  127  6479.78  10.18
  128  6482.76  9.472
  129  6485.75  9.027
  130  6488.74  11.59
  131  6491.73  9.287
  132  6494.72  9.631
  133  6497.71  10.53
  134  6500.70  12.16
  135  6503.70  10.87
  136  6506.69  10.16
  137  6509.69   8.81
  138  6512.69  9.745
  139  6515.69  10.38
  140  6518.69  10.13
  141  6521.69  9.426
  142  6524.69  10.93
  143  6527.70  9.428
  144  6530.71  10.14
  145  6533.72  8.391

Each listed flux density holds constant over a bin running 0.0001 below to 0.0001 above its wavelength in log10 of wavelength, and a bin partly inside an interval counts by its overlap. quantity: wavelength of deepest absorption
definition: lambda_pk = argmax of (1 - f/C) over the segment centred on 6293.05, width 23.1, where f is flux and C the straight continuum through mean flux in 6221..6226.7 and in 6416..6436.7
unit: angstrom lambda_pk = 6300.29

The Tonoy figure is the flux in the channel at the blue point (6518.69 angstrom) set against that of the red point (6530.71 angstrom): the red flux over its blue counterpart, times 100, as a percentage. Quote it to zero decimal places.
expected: 100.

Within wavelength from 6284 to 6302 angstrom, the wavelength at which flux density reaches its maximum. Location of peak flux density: 6285.79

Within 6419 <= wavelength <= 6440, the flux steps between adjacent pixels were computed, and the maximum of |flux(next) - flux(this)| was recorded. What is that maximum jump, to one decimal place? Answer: 1.9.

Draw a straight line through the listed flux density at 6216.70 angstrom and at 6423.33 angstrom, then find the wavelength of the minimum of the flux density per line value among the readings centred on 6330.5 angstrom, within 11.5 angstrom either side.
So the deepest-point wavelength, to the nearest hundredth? 6323.54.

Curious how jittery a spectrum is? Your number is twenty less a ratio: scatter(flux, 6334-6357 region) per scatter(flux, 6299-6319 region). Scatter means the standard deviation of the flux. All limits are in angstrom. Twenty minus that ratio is 19.3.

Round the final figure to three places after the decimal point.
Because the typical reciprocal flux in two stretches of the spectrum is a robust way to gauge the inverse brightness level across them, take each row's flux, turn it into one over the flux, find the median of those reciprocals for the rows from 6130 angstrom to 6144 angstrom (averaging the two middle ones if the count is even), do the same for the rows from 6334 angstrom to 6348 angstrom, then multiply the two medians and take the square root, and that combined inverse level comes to 0.103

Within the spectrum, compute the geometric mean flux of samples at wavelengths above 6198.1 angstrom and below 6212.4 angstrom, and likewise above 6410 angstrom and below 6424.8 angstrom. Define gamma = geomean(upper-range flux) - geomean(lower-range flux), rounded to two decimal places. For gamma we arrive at 0.04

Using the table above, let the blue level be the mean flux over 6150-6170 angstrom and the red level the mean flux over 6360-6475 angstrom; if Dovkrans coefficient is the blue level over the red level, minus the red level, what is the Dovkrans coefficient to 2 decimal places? -8.91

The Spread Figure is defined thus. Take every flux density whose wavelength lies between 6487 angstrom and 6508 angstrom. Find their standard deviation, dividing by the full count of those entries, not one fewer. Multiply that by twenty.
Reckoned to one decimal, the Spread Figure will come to 19.0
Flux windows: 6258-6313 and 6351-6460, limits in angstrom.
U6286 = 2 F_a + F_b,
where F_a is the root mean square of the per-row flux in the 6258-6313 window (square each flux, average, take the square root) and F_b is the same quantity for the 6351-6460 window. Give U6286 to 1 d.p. 30.1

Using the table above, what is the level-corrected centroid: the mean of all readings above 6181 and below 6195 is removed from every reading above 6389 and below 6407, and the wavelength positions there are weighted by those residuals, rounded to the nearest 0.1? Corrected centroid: 6397.0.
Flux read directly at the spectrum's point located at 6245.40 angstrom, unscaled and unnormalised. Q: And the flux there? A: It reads 10.24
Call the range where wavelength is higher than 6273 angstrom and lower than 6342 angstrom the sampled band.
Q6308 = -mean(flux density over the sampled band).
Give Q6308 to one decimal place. -10.0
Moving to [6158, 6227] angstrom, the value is -10.4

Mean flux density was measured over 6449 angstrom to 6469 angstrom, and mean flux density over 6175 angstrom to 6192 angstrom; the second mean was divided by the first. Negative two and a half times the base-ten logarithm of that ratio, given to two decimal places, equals -0.01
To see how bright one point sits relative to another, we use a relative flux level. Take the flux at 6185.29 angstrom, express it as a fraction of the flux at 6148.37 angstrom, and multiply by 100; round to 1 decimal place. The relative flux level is 85.5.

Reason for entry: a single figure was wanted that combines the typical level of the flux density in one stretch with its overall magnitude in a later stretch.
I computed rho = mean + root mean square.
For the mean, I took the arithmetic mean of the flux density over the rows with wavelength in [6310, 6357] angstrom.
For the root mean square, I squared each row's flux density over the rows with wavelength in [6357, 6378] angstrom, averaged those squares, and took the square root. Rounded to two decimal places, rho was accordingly 20.14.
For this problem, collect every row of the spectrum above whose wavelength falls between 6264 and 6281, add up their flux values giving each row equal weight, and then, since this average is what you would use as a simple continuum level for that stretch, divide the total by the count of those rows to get 9.8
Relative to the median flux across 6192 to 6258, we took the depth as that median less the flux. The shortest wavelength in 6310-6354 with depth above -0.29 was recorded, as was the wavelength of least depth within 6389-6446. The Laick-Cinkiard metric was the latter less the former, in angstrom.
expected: 120.3 angstrom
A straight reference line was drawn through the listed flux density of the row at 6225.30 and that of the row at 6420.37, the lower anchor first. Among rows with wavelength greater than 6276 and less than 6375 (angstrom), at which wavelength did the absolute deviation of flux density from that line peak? 6300.29 angstrom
